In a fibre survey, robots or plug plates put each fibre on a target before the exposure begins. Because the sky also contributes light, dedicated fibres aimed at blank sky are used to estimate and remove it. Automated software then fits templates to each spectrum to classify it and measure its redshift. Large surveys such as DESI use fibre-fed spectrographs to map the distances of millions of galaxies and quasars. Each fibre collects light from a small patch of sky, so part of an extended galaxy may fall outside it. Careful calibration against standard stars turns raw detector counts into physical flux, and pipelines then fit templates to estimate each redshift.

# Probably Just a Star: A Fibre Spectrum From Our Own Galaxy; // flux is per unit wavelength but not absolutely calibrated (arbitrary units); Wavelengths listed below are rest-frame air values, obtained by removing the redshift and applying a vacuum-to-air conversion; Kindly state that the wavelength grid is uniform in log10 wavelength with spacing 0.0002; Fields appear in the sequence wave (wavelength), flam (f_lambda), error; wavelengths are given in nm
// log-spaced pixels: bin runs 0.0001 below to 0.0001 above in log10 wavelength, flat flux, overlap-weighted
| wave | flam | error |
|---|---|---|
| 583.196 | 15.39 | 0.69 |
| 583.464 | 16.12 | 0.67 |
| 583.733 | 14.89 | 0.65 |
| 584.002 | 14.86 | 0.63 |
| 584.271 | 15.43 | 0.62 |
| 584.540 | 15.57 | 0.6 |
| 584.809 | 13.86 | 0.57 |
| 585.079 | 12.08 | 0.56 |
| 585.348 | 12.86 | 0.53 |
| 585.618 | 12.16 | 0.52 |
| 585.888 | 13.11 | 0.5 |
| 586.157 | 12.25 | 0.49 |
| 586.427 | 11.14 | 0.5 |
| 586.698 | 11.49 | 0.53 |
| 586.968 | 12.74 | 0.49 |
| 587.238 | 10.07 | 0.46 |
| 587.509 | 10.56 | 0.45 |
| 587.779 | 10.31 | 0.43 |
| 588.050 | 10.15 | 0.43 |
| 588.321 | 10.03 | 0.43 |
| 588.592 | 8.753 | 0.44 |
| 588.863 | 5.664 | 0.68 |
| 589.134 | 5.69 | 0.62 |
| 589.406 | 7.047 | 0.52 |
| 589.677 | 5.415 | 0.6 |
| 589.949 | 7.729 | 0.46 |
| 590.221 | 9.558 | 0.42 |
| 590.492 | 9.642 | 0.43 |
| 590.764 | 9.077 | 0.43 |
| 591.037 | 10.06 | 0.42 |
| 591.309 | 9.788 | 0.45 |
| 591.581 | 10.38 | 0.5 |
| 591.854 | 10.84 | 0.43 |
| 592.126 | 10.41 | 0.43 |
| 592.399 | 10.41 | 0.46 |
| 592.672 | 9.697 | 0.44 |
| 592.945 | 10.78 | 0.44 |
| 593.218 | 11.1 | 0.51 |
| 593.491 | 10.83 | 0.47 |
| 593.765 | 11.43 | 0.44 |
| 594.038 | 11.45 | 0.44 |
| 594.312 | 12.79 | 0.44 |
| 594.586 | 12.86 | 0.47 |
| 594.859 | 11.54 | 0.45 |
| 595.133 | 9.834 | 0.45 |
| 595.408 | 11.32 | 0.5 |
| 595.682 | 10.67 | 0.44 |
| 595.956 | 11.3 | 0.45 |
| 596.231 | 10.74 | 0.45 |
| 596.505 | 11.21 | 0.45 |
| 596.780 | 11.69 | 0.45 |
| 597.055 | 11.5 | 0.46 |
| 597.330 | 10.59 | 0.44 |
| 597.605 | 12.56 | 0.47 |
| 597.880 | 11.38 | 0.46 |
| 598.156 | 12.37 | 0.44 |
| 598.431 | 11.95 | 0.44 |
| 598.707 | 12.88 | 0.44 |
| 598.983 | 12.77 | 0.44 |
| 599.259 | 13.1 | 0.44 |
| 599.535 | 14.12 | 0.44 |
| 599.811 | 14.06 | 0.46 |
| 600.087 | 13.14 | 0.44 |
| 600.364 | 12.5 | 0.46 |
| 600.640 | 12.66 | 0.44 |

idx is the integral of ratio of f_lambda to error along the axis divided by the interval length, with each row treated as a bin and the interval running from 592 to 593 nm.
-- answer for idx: 23.2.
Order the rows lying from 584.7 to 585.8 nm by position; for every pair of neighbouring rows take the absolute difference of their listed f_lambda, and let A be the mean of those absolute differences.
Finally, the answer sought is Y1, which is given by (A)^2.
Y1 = 1.2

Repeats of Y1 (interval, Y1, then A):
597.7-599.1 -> 0.4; 0.61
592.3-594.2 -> 0.3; 0.50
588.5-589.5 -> 2.2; 1.49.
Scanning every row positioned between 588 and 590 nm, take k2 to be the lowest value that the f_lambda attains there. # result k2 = 5.415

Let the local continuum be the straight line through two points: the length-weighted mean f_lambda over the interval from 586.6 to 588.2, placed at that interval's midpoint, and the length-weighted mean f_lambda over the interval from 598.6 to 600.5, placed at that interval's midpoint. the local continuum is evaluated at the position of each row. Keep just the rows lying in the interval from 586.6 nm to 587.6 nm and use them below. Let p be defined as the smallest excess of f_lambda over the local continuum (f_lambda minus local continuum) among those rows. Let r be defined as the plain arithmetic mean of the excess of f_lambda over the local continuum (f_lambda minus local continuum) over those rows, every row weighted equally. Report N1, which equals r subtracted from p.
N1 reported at -1.2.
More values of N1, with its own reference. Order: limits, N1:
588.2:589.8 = -1.8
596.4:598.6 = -1.0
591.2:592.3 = -0.5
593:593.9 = -0.3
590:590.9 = -0.4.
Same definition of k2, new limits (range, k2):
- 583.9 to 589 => 5.664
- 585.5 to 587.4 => 10.07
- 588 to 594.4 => 5.415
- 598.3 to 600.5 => 11.95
